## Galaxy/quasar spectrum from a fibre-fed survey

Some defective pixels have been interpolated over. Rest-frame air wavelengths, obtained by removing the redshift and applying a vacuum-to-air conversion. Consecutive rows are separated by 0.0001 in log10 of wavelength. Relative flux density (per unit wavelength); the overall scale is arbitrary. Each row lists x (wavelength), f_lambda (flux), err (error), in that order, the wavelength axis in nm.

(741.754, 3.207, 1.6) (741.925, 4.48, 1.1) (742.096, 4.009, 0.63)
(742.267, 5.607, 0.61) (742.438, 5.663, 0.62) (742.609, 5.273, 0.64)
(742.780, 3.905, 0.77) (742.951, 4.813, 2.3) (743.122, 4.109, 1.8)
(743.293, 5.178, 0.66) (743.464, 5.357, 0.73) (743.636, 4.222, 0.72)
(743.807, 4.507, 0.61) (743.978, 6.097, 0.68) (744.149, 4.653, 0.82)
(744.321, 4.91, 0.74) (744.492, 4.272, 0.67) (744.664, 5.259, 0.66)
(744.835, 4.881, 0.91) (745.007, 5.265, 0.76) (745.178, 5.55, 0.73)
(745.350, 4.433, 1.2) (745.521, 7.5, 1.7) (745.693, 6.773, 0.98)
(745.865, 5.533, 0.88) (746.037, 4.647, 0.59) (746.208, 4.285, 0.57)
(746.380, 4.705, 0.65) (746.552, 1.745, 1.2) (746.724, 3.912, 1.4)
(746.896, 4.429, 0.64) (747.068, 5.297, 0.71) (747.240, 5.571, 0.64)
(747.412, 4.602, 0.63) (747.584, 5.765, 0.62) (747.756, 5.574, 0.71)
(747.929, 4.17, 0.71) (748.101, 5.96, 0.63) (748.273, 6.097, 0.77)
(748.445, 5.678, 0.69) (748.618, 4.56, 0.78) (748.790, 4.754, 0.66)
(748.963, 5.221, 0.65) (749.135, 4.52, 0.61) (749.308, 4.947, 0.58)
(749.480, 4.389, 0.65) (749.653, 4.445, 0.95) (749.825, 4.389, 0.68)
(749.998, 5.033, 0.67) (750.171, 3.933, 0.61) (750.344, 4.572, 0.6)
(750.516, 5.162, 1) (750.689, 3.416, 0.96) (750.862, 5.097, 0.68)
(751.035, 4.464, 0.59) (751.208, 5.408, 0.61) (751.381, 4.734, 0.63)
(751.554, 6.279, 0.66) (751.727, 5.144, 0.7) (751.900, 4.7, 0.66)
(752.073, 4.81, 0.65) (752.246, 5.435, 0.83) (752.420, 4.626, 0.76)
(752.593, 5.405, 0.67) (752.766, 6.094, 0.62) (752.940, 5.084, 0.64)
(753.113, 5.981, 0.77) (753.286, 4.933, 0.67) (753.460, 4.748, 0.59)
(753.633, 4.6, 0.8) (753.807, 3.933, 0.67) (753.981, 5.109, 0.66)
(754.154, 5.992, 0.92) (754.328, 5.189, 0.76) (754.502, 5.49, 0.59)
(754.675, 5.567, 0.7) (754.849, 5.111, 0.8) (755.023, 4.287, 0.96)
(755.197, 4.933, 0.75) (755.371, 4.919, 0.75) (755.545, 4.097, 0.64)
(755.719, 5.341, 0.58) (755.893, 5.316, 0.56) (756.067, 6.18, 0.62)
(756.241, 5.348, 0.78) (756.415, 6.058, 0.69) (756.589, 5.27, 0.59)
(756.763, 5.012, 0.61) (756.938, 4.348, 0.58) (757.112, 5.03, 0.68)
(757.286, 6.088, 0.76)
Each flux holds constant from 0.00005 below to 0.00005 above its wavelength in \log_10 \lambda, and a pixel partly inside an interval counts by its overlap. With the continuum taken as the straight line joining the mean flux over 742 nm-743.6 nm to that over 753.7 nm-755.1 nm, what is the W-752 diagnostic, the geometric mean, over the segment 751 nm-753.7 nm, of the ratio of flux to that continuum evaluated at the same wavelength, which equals 1.02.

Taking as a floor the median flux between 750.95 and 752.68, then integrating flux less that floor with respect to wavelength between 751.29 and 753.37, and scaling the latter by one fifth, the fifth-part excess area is 0.12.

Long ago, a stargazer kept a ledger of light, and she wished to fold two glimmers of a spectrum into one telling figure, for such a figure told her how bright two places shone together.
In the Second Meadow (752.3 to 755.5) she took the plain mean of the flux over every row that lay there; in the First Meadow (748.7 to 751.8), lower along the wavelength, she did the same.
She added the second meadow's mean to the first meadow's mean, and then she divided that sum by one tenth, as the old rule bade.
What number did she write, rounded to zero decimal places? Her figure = 99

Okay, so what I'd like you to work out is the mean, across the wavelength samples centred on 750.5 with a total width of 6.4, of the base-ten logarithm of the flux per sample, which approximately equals 0.695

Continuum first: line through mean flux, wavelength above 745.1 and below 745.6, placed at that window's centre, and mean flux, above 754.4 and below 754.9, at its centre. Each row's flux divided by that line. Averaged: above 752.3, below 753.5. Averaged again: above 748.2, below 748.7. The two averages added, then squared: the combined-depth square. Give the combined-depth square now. 3.7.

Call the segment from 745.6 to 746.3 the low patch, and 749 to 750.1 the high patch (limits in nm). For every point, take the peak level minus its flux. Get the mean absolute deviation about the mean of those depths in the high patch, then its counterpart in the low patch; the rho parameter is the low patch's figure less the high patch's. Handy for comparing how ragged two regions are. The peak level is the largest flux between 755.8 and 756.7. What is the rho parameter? 0.60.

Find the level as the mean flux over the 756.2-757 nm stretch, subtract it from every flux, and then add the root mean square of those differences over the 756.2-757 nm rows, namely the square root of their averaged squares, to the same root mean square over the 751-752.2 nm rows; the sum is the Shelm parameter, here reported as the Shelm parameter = 1.14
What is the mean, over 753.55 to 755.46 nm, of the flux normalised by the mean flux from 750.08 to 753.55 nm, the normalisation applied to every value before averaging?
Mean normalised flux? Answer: 1.00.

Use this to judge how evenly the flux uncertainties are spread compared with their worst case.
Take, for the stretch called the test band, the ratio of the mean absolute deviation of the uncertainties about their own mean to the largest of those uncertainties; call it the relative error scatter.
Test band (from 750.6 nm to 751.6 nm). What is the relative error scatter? 0.094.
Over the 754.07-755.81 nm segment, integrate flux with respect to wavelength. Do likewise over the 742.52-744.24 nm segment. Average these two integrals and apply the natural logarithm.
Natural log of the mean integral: 2.15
